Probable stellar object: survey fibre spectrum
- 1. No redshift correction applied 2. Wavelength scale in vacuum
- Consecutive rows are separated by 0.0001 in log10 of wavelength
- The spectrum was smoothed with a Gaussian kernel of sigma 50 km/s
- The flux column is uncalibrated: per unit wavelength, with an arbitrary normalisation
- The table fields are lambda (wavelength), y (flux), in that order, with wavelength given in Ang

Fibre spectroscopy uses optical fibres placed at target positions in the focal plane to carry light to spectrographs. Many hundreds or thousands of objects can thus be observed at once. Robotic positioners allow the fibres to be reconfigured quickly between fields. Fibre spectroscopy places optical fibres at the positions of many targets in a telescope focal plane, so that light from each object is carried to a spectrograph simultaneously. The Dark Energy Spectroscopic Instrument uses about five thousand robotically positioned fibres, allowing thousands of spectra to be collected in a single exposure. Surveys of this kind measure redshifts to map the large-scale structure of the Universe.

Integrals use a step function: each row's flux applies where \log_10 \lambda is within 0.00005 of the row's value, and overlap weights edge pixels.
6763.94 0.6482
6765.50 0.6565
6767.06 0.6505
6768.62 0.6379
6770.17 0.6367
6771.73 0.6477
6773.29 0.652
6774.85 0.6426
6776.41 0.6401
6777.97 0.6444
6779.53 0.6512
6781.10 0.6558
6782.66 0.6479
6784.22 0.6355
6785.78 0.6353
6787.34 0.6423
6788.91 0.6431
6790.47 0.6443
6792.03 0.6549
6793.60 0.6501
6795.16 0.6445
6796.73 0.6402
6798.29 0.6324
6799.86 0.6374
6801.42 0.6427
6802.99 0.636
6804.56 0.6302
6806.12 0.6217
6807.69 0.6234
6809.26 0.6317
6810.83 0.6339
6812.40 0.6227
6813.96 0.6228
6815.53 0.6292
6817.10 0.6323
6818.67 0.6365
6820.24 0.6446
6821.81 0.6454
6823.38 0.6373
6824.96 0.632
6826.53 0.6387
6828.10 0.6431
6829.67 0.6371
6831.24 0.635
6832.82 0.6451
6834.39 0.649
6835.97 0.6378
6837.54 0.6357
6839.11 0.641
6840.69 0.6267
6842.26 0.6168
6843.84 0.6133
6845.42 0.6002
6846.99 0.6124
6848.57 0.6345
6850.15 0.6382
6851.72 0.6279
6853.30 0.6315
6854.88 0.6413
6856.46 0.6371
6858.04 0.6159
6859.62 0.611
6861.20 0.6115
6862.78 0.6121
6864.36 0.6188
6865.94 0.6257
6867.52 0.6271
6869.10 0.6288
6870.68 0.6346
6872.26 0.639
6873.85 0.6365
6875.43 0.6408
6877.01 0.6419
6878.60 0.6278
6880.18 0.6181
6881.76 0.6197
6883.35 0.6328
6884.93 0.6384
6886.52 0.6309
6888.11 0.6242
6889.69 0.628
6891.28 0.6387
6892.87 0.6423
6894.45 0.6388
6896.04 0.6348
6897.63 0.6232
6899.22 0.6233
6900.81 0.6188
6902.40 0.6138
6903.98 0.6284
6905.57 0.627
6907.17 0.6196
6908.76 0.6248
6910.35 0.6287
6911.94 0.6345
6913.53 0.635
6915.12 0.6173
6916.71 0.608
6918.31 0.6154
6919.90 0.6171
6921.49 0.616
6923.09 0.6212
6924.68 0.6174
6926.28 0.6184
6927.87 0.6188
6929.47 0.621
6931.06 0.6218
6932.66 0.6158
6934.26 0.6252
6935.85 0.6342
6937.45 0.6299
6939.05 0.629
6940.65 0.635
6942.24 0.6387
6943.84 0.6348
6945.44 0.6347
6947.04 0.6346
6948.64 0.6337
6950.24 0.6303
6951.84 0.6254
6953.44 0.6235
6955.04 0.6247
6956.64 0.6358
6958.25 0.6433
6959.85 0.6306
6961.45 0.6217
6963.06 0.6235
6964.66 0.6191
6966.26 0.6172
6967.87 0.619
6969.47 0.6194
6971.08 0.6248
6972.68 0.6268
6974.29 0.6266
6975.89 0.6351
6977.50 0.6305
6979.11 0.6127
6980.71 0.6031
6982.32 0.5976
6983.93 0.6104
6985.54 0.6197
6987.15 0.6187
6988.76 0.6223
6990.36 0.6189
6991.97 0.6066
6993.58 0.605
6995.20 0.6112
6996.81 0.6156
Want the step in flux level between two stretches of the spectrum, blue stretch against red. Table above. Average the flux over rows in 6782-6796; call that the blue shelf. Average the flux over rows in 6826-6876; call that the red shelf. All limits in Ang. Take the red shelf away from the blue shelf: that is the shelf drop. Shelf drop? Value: 0.015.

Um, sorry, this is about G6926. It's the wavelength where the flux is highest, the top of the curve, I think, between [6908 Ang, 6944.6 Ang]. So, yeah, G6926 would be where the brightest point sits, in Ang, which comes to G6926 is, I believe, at 6942.24 Ang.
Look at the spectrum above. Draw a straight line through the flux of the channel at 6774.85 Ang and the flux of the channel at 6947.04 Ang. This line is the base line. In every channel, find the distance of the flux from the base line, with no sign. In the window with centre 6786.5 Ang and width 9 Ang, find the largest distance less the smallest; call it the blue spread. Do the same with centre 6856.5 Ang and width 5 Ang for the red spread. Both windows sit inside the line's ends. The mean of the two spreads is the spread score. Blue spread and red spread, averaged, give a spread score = 0.014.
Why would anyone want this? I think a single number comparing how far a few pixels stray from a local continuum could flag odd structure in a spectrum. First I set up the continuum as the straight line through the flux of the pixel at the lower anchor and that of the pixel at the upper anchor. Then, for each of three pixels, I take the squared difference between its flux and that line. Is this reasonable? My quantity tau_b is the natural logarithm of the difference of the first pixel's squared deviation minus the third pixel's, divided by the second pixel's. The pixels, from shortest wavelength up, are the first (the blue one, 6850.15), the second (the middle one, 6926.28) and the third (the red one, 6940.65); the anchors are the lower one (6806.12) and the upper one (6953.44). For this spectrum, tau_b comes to 1.7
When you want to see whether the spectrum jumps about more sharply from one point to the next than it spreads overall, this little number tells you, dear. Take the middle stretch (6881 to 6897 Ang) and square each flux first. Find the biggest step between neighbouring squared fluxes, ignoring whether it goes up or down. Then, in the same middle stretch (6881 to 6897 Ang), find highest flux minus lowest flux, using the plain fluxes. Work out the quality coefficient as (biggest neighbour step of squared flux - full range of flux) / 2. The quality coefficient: -0.0031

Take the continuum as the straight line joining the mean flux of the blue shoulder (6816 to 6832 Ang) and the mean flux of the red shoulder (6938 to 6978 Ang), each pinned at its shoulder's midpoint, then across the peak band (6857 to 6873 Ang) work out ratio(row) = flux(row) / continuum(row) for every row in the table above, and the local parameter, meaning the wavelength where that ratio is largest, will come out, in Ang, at 6872.26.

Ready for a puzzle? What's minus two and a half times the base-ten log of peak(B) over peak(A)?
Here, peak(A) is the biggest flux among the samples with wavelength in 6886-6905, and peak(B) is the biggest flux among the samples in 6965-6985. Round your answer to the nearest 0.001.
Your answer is 0.012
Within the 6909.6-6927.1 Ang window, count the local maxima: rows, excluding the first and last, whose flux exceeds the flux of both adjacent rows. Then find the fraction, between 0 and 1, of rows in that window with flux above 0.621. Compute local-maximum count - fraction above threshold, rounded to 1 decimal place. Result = 2.6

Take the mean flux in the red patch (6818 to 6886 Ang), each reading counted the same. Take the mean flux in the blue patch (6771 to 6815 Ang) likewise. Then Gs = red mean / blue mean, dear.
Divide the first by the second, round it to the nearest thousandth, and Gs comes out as 0.986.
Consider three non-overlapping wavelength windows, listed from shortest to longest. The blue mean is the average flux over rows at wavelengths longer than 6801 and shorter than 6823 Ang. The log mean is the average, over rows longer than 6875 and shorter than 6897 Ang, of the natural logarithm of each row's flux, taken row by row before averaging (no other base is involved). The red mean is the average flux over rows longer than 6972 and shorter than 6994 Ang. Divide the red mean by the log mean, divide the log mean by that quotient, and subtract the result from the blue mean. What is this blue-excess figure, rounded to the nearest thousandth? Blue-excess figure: 0.292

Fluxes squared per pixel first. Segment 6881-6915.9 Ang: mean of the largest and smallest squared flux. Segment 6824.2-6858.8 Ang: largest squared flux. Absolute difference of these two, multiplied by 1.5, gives 0.040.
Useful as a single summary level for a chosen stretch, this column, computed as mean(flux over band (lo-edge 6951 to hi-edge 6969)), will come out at 0.626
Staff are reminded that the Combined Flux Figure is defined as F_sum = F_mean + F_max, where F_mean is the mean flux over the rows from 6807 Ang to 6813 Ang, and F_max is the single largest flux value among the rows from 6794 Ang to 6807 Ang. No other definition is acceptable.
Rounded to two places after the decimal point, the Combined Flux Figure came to 1.27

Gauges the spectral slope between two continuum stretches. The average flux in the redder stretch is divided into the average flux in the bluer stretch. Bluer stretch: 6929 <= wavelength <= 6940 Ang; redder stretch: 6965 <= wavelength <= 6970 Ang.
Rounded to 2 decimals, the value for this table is 1.01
